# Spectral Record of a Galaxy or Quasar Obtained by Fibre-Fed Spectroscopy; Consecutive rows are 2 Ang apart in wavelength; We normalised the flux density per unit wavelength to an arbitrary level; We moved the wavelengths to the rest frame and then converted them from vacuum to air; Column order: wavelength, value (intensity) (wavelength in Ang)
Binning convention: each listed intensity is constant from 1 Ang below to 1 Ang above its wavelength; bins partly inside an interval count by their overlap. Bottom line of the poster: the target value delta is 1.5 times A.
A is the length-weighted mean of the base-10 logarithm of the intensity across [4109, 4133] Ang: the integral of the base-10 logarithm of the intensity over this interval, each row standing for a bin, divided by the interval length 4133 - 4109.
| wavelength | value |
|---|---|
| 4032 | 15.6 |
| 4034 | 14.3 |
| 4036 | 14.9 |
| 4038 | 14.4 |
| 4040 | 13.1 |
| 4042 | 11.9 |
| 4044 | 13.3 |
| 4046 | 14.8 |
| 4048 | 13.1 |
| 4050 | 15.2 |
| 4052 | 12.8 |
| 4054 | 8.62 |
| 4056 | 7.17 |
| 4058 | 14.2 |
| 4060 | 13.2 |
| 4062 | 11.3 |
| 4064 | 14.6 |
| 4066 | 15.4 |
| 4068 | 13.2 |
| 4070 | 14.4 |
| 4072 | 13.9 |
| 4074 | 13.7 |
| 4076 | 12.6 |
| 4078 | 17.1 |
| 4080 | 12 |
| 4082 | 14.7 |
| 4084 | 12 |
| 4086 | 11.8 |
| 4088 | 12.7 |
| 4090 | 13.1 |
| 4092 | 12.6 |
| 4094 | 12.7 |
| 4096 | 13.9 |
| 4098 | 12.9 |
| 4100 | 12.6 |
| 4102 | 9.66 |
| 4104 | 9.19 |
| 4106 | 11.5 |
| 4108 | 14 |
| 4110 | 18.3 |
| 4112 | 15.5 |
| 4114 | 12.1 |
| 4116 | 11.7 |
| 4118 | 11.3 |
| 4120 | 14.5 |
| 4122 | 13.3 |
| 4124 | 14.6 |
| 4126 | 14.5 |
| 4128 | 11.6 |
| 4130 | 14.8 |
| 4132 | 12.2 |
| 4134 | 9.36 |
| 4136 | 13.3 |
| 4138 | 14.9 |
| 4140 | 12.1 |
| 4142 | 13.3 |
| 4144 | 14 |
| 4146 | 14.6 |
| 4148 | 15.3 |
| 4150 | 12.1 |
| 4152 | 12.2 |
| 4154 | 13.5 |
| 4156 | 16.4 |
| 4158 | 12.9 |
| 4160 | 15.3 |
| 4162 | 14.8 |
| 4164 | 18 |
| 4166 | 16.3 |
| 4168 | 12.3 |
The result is 1.70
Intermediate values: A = 1.13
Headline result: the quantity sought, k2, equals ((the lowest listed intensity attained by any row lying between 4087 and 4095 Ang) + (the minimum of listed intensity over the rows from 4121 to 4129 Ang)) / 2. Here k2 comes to 12.10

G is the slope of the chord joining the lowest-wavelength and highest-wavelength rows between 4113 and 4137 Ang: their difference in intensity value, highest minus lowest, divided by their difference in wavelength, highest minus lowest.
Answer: 0.05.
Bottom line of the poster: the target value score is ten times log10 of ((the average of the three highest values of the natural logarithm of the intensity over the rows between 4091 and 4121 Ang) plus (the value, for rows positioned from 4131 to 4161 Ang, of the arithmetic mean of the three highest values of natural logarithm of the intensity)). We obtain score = 7.423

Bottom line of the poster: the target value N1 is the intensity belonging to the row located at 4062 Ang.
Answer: 11.3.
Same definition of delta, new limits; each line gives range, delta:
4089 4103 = 1.64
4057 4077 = 1.70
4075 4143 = 1.66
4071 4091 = 1.68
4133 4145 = 1.66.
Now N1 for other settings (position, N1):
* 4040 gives 13.1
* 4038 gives 14.4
